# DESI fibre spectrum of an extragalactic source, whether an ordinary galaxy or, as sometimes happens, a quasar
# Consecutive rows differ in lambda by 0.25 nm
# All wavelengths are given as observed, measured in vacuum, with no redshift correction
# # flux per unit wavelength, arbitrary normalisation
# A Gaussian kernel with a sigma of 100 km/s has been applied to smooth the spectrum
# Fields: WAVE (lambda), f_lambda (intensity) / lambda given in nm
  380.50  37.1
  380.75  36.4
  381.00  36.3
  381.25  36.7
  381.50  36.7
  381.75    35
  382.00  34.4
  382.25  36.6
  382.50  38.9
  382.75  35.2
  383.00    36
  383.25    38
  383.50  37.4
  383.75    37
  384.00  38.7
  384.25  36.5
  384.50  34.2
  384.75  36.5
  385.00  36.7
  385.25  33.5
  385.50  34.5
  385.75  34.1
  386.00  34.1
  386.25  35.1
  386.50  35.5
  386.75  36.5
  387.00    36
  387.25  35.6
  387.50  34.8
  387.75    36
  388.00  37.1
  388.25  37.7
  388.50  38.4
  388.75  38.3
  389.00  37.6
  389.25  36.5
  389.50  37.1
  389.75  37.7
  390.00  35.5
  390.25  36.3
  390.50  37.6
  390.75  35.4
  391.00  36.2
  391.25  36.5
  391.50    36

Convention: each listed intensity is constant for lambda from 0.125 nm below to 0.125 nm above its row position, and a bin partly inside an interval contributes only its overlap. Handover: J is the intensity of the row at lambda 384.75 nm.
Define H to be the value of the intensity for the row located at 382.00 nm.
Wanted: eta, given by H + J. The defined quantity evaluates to 70.9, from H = 34.4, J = 36.5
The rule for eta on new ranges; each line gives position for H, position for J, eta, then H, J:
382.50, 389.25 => 75.4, 38.9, 36.5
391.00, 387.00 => 72.2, 36.2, 36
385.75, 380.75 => 70.5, 34.1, 36.4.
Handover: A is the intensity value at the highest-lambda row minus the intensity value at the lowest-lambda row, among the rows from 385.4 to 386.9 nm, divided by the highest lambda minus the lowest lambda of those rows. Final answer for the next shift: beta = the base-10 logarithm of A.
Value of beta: 0.20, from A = 1.6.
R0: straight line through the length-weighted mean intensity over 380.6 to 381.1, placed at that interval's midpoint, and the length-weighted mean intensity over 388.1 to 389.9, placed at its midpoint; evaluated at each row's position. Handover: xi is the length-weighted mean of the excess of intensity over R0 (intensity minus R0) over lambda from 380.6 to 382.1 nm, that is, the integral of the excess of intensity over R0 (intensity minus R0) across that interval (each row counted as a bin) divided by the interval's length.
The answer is -0.5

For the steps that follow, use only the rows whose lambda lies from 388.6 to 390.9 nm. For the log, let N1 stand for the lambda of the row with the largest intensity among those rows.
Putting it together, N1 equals 388.75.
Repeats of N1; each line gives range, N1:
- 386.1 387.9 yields 386.75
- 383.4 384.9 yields 384.00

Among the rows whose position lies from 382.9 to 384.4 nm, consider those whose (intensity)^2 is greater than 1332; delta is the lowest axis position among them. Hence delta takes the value 383.25 nm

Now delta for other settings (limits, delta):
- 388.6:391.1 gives 388.75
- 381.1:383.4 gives 381.25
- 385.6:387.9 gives 386.75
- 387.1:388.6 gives 388.00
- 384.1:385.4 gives 384.25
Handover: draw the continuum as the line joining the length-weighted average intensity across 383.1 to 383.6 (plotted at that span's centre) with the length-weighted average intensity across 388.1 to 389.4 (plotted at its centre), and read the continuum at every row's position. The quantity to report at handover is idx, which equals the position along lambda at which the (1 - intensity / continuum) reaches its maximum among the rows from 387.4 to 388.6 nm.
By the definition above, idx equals 387.50 nm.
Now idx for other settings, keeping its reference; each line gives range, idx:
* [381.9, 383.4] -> 382.00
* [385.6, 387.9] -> 386.00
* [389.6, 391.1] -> 390.75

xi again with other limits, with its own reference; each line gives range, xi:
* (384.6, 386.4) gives -2.1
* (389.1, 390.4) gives -1.0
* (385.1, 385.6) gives -2.9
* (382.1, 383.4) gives 0.2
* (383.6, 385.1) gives -0.3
